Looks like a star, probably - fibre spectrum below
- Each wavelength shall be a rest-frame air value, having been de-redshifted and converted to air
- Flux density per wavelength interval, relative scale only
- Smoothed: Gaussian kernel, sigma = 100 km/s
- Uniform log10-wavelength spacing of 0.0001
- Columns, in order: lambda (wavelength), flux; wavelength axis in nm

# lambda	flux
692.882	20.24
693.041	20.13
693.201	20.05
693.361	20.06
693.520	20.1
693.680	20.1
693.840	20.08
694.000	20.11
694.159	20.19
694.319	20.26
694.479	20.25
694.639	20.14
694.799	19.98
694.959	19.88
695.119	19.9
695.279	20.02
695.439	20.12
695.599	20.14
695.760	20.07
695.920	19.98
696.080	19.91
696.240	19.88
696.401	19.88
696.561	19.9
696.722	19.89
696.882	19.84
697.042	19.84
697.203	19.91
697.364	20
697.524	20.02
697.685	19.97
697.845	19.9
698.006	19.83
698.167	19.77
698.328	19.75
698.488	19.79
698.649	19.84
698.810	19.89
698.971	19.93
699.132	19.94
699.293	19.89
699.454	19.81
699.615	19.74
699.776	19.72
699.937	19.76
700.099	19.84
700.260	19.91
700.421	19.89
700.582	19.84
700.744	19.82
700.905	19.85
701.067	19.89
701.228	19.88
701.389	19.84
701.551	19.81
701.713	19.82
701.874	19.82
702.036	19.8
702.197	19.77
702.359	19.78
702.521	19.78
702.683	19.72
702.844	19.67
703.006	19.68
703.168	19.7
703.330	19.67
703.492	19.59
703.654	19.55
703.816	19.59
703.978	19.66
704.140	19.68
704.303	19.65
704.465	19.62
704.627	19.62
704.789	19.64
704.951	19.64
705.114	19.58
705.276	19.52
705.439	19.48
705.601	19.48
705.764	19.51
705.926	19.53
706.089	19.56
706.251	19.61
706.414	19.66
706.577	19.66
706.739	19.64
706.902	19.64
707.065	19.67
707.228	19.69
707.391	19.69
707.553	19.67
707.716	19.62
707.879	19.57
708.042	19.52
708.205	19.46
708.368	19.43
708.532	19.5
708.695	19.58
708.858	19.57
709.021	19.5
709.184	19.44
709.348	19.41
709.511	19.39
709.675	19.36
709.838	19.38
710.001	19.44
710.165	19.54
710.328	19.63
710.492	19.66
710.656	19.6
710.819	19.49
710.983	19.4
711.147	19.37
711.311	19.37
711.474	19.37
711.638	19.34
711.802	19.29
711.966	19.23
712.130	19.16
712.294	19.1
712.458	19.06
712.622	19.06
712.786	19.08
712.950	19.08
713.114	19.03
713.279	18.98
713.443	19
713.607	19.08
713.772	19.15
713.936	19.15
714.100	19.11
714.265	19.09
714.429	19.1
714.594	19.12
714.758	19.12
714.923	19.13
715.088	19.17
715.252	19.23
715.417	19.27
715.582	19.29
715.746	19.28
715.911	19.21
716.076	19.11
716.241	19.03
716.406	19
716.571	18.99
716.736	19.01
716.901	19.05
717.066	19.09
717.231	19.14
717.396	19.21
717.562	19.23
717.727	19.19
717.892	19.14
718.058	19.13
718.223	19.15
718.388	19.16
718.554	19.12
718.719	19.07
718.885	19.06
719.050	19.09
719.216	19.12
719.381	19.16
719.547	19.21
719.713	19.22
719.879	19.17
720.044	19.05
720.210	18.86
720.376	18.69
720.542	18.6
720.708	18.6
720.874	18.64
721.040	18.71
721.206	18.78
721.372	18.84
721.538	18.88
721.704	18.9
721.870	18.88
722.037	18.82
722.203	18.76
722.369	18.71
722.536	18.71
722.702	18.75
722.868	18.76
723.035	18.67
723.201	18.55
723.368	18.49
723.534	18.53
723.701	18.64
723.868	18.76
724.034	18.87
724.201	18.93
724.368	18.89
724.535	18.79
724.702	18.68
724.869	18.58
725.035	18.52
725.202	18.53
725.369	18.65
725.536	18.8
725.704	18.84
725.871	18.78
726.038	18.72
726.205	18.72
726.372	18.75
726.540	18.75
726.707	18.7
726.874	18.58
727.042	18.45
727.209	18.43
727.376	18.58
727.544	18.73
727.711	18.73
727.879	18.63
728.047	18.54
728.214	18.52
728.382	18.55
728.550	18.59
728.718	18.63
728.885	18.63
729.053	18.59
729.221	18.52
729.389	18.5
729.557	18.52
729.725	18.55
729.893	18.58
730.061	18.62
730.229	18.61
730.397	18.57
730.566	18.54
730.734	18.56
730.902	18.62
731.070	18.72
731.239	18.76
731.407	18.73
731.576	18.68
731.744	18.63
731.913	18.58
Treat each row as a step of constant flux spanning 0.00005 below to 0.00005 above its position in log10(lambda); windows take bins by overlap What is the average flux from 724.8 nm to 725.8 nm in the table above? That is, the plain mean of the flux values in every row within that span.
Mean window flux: 18.7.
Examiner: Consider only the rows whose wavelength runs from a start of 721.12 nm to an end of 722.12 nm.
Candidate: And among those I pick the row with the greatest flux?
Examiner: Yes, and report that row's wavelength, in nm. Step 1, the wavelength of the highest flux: 721.704 nm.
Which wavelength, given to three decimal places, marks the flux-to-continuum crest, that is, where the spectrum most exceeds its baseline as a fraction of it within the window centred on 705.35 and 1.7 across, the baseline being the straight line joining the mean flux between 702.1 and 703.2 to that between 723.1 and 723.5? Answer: 704.951 nm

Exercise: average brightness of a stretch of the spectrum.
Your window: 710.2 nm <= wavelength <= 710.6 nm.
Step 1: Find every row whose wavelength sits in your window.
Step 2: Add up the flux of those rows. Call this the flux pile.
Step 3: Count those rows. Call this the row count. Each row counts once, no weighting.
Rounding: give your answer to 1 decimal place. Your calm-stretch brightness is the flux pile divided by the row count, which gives 19.6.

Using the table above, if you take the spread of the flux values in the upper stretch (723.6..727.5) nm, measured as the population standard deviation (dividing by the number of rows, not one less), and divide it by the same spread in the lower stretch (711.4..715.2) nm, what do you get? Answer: 1.40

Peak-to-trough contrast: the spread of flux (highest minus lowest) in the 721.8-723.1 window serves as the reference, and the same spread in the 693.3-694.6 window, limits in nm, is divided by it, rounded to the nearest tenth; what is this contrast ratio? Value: 1.0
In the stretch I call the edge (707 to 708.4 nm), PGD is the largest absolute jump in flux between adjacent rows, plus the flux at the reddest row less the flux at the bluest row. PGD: -0.18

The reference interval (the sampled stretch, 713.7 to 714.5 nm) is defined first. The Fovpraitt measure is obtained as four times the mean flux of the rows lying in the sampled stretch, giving 76.5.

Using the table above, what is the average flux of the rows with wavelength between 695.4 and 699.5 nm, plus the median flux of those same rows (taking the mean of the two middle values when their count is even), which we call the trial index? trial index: 39.8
